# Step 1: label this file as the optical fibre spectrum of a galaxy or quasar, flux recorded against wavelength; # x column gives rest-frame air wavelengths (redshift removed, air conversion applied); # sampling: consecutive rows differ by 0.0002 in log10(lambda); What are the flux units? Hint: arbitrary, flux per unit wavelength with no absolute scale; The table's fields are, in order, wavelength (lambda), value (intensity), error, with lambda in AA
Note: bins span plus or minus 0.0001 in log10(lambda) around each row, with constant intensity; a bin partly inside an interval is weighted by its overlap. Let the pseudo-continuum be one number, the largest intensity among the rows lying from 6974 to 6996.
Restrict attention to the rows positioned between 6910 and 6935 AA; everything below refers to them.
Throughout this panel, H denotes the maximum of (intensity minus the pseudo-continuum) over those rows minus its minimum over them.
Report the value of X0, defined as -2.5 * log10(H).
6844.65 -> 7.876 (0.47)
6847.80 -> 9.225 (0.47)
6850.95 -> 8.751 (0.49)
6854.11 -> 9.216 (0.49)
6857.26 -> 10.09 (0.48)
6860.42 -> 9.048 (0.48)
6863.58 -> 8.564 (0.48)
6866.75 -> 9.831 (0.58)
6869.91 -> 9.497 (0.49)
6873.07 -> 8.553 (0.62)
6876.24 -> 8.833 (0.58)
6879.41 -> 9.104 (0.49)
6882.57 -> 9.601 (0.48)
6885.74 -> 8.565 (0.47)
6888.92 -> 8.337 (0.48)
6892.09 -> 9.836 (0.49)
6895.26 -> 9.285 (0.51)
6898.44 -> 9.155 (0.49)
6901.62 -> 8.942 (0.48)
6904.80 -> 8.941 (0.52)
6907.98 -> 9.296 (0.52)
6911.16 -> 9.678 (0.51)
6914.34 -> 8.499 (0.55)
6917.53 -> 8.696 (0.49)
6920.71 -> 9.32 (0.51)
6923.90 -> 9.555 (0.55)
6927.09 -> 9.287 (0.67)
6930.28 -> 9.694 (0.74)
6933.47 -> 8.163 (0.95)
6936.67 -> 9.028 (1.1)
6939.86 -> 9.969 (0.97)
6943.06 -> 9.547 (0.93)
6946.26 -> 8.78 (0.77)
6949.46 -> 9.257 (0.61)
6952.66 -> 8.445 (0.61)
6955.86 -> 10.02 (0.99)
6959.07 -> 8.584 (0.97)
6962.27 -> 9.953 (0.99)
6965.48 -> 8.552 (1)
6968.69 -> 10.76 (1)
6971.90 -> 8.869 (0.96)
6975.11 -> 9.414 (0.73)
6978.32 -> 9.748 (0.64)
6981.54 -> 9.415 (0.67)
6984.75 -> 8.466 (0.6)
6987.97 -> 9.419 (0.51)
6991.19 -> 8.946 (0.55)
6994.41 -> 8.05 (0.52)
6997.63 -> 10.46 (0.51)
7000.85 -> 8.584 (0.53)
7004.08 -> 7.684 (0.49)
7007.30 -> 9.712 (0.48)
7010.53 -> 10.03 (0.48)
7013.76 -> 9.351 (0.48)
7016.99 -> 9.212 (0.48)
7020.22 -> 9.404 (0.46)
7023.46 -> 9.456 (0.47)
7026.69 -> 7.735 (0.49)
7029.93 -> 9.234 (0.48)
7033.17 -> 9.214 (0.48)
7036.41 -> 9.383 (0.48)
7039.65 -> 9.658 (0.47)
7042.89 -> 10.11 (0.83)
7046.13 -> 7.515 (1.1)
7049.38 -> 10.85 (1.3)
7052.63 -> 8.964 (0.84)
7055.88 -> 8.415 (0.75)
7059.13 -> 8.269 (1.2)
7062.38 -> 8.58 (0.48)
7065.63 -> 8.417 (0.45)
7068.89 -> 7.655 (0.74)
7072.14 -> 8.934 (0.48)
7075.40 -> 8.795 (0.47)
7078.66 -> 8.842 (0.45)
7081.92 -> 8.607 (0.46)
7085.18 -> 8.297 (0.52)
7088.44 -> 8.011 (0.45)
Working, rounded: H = 1.5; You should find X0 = -0.5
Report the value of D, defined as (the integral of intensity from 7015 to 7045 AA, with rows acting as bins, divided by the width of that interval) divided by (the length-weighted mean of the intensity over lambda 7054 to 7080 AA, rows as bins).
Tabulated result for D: 1.09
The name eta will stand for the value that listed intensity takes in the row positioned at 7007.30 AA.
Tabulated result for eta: 9.712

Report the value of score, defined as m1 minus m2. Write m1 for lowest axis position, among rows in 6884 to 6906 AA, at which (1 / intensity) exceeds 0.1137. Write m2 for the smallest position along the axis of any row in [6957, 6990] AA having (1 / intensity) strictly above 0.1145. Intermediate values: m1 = 6885.74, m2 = 6959.07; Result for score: -73.3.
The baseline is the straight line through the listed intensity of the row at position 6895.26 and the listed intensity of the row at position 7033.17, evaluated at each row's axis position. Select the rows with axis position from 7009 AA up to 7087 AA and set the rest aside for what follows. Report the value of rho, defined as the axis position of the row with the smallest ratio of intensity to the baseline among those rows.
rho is 7046.13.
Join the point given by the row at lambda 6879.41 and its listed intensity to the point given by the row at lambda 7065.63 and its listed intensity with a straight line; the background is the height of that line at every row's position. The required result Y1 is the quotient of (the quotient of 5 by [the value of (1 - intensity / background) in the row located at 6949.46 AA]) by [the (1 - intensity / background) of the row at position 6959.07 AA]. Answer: -4188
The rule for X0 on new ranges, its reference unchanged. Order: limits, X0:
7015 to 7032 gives -0.6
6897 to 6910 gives 1.1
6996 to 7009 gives -1.1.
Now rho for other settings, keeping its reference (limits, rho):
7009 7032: 7026.69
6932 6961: 6933.47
